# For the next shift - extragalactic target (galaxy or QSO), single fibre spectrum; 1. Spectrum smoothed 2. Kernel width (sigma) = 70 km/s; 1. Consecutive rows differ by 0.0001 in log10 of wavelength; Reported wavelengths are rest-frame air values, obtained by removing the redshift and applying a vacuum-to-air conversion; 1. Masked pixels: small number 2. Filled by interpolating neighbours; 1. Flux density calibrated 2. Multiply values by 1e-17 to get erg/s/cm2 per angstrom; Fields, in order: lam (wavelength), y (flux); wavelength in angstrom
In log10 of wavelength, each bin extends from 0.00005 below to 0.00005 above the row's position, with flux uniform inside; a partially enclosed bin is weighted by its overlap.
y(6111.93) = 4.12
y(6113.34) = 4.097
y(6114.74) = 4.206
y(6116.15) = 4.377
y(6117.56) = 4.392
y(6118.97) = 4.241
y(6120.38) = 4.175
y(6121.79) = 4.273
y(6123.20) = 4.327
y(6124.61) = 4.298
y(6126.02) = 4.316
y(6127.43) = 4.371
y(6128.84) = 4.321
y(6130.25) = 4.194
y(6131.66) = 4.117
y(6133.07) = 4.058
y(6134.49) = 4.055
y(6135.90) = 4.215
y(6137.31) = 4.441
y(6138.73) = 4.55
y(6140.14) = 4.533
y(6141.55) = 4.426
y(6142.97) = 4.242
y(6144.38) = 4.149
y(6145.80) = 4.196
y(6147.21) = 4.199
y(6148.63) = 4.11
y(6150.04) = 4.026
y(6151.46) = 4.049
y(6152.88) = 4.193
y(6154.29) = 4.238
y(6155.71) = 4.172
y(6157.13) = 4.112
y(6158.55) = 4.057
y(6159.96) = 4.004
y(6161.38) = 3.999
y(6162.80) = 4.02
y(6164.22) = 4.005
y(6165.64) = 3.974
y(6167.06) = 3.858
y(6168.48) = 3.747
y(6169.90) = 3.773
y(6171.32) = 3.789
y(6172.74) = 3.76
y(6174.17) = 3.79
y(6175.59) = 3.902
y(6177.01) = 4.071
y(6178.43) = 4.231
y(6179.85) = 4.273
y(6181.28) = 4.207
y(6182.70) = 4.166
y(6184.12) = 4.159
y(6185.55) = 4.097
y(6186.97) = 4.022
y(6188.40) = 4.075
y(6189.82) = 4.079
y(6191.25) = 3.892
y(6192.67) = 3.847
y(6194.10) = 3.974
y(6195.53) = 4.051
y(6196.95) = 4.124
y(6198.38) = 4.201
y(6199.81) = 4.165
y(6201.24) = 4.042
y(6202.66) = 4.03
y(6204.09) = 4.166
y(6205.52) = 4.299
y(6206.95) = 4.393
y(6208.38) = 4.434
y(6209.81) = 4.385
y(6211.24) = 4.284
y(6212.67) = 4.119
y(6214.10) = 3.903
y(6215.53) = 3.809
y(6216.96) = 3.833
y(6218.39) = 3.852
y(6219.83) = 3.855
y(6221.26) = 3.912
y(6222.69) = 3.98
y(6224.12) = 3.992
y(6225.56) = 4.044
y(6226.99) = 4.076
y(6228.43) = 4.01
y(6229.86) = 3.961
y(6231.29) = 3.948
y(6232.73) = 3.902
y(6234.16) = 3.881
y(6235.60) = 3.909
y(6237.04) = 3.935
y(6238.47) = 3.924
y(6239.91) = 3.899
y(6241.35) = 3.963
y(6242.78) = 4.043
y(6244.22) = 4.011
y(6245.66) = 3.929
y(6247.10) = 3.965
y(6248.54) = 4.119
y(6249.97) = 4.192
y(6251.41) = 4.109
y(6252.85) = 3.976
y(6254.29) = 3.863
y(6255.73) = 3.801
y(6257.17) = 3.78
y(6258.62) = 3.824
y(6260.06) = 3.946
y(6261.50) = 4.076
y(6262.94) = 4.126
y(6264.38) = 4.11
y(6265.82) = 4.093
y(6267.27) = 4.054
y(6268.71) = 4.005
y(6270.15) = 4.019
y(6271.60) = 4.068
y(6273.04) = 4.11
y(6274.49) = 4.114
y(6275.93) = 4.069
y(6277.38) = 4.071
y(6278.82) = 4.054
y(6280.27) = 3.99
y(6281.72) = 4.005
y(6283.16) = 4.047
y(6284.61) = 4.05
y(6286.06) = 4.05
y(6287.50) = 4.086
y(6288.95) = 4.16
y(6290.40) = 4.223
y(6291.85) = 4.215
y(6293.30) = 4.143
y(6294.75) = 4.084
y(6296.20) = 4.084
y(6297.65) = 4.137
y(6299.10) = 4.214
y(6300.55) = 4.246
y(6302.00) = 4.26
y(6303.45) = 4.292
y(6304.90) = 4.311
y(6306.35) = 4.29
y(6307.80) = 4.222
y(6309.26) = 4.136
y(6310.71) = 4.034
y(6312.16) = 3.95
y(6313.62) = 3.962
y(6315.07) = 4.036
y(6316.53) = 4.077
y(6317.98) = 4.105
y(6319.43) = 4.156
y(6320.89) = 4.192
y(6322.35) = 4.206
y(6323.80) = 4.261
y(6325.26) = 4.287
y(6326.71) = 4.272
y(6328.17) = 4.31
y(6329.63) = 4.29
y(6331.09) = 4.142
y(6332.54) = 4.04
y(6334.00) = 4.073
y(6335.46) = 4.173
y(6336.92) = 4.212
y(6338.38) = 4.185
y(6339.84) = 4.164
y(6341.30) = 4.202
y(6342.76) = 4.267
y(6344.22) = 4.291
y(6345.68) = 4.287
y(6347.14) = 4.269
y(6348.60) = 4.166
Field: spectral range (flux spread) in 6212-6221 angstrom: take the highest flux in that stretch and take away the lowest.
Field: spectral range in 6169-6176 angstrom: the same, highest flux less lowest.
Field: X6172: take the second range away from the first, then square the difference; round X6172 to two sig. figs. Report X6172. 0.028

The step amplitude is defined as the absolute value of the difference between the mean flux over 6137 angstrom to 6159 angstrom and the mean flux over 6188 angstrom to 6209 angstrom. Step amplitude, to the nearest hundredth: 0.11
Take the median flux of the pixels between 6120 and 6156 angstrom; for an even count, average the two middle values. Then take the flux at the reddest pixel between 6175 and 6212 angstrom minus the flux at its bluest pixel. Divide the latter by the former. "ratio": 0.091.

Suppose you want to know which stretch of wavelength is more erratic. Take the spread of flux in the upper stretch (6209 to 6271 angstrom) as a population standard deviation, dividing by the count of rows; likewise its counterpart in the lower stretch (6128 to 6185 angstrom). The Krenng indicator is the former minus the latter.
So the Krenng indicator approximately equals -0.069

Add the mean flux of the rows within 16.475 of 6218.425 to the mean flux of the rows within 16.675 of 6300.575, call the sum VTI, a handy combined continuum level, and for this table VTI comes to 8.19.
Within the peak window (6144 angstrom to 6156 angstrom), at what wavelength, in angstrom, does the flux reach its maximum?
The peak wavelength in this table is 6154.29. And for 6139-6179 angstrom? 6140.14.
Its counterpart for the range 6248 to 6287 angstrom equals 6249.97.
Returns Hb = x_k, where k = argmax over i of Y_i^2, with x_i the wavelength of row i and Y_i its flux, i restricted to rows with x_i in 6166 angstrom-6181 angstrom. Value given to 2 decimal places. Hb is 6179.85 angstrom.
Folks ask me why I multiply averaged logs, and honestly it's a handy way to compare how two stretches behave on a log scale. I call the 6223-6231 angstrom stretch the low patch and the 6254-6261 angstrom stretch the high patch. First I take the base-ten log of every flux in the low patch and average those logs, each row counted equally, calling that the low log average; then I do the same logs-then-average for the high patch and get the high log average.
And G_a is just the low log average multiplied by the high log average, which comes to 0.353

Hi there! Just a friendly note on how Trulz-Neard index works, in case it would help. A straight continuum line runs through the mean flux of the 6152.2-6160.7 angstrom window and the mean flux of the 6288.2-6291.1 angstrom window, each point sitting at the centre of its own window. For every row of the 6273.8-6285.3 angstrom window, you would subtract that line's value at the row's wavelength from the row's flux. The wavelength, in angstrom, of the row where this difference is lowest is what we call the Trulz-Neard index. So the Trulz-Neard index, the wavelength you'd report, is 6280.27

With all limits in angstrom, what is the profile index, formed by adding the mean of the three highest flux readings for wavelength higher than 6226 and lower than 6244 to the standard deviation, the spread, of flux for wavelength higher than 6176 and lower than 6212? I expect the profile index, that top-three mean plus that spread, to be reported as 4.19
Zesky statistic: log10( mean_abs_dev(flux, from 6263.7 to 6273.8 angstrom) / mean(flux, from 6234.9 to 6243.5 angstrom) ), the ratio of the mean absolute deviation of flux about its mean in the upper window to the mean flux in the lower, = -2.1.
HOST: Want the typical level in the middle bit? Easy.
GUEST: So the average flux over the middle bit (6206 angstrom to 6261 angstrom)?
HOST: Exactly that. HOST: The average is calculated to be 3.99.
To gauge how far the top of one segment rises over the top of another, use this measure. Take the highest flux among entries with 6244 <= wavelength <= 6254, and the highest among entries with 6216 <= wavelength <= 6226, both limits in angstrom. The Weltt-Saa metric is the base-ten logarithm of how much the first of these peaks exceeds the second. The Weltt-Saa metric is -0.83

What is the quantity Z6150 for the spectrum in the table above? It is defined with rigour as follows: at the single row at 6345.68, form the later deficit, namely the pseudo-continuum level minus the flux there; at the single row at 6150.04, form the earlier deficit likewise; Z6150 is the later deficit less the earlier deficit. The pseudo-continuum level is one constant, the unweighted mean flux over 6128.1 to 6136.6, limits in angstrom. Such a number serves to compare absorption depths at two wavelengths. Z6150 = -0.26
